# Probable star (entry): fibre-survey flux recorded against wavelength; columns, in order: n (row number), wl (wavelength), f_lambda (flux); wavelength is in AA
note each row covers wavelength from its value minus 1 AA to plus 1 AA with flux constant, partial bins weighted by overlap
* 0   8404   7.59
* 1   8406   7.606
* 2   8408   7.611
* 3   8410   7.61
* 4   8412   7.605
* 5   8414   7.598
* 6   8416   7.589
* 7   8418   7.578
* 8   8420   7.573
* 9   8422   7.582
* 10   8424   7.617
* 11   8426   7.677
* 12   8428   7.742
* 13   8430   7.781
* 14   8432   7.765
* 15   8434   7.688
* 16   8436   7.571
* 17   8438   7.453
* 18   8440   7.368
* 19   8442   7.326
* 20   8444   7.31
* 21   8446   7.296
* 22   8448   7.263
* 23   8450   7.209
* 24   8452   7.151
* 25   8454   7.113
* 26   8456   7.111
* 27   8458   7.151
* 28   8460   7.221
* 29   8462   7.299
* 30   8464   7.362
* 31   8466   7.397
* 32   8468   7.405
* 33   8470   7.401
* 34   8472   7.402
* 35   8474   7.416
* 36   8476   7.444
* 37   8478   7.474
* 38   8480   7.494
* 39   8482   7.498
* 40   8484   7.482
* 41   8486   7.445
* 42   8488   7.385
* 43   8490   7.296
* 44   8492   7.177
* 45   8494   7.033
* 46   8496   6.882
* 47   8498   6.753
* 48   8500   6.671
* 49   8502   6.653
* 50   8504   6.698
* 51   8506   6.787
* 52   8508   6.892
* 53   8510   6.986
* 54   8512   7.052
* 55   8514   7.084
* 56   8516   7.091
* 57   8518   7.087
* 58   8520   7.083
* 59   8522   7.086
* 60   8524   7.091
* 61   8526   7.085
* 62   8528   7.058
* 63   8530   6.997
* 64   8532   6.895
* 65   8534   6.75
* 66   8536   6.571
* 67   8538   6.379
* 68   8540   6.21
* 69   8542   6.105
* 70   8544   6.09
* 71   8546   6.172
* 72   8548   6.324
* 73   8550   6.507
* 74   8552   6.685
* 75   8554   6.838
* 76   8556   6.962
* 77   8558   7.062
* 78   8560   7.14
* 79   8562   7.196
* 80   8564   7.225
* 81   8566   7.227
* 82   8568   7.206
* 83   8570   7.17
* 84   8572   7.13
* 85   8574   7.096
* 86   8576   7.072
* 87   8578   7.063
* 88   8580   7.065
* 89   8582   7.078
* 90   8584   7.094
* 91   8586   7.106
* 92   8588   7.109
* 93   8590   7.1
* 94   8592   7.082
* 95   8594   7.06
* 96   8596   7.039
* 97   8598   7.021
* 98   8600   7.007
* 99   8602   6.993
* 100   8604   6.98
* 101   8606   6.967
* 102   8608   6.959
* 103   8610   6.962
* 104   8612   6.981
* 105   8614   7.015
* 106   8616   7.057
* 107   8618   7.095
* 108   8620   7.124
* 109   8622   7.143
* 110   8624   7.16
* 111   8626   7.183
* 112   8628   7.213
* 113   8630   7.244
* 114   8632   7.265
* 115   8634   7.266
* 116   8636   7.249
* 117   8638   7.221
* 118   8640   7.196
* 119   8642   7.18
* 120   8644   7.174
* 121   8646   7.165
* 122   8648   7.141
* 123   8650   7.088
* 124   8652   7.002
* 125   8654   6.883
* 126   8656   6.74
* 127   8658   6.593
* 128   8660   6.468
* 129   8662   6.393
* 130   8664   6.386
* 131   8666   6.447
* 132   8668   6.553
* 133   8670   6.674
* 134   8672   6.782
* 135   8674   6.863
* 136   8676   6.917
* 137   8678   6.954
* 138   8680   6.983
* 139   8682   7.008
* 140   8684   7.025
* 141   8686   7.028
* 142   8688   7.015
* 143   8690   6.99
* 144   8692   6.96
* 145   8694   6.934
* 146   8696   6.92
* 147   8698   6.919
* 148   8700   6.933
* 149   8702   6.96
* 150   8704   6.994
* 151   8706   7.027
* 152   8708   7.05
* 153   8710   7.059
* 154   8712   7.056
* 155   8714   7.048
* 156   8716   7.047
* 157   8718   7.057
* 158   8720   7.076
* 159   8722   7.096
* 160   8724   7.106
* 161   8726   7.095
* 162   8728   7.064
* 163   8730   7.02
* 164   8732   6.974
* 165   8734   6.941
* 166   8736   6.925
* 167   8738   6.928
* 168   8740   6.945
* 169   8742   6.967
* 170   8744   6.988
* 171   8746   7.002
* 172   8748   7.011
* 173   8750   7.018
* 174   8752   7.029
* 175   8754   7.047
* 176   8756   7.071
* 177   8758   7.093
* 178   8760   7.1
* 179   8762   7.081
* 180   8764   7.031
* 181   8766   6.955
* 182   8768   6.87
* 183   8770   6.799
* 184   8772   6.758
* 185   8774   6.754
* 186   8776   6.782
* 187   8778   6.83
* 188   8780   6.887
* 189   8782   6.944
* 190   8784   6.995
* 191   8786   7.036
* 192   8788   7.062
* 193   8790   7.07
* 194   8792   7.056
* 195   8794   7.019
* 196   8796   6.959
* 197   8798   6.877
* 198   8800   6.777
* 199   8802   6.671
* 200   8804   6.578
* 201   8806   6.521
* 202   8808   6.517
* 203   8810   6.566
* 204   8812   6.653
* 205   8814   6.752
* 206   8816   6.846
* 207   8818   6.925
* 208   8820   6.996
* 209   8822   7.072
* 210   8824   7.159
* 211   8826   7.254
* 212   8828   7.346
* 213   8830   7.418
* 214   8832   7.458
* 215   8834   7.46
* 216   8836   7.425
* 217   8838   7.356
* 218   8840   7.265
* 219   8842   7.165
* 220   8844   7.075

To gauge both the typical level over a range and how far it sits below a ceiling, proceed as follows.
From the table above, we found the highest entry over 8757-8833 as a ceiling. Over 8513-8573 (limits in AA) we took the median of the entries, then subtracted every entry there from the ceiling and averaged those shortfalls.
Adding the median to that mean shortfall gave 7.67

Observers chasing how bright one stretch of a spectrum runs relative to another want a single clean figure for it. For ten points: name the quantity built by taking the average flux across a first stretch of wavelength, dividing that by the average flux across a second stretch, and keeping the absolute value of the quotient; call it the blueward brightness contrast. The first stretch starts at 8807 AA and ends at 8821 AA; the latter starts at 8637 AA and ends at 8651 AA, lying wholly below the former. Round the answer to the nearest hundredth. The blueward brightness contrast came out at 0.94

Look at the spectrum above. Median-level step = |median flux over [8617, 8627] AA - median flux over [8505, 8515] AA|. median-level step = 0.16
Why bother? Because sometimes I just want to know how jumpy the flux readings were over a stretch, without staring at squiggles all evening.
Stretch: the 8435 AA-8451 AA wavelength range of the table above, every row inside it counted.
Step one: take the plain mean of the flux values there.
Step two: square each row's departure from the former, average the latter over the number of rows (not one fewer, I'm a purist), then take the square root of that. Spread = 0.11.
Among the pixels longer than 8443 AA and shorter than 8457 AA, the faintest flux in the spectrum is 7.111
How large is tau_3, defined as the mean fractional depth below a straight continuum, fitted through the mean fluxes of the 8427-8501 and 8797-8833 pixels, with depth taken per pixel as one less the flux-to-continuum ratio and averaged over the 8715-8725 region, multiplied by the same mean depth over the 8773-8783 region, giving -0.0001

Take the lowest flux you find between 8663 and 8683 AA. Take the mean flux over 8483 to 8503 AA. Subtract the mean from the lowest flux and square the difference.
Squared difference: 0.5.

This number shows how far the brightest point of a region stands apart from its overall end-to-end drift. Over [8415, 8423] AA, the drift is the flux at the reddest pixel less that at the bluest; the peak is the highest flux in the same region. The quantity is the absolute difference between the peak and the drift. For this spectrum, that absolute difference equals 7.6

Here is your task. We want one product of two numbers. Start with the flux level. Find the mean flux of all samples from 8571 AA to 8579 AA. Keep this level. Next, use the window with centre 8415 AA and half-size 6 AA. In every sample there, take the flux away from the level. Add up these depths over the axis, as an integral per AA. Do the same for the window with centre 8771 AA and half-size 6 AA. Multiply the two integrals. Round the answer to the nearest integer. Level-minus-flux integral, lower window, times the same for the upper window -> -20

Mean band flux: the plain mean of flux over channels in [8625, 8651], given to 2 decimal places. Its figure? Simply 7.20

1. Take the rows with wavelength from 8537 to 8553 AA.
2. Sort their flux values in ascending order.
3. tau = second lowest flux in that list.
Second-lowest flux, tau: 6.105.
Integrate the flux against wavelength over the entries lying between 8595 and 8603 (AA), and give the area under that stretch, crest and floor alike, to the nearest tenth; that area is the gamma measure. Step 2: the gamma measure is 56.1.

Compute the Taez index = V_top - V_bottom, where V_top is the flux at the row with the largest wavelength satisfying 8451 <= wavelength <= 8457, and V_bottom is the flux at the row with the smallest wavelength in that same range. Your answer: -0.04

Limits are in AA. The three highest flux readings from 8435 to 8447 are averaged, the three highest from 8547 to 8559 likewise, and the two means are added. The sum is 14.4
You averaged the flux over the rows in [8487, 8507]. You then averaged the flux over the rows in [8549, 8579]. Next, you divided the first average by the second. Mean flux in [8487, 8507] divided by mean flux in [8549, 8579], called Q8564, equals 0.99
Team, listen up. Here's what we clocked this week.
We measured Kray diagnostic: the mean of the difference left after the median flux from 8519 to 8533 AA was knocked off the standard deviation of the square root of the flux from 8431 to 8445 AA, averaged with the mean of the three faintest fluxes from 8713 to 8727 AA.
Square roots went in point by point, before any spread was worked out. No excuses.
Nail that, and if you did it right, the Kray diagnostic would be 0.00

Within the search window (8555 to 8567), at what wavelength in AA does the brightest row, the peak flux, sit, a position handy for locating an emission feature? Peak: 8566 AA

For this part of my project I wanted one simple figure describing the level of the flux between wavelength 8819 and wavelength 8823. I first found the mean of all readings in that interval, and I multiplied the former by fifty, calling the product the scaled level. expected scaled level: 352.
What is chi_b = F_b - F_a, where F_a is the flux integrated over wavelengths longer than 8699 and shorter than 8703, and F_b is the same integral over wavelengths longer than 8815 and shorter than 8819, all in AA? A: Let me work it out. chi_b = -0.2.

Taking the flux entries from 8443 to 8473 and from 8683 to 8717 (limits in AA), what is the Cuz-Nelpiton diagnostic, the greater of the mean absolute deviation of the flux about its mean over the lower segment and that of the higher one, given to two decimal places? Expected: 0.09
